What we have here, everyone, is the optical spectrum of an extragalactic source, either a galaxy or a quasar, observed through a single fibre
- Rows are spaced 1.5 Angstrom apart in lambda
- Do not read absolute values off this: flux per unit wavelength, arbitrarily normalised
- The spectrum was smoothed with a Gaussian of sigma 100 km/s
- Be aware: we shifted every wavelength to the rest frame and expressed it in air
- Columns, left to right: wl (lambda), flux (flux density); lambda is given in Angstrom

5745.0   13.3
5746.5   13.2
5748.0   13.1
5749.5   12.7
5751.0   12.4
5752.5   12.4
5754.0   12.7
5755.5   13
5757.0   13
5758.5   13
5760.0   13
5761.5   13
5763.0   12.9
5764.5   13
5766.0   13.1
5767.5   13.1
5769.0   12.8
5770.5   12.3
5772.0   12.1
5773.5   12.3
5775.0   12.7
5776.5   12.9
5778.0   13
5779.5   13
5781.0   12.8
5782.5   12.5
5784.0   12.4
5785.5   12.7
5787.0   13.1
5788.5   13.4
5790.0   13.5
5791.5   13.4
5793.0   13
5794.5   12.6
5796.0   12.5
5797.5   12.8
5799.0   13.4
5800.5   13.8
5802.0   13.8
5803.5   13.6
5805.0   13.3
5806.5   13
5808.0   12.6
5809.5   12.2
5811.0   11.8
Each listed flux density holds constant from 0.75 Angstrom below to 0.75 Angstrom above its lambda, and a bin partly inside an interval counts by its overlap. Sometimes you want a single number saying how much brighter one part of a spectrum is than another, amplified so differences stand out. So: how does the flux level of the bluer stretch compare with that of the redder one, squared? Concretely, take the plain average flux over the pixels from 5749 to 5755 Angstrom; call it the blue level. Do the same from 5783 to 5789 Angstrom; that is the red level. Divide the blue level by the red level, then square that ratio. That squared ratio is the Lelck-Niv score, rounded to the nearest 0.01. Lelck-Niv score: 0.95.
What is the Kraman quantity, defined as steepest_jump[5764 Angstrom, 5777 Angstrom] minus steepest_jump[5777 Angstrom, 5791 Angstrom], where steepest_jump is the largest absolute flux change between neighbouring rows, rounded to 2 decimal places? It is 0.10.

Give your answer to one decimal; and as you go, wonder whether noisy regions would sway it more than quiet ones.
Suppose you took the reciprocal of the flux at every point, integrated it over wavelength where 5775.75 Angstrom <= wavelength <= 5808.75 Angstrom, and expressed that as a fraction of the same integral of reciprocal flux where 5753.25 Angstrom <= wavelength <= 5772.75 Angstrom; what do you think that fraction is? 1.7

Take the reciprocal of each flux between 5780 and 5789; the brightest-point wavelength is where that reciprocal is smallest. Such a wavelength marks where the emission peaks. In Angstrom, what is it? 5788.5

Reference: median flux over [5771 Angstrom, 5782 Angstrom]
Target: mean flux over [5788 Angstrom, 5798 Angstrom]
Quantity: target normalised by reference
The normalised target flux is 1.018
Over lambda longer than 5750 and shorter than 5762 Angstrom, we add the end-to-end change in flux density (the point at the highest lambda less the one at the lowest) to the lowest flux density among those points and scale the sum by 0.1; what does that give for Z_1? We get 1.30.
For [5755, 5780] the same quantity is 1.21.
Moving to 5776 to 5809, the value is 1.21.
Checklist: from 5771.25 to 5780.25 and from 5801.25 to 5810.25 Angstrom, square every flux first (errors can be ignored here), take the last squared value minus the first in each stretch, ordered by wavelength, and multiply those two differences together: -940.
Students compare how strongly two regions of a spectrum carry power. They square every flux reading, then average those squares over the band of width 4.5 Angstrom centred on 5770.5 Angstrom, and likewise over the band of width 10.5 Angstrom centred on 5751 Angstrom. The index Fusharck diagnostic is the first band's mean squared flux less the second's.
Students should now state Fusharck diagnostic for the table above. -10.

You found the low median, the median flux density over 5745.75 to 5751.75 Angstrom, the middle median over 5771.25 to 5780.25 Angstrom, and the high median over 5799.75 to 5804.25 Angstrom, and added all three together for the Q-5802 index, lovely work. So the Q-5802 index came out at 39.5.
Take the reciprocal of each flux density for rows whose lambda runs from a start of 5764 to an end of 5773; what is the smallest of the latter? 0.076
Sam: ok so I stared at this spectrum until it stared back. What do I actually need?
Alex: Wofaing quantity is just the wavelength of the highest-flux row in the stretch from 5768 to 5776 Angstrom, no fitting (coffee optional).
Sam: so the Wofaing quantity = 5769.0 Angstrom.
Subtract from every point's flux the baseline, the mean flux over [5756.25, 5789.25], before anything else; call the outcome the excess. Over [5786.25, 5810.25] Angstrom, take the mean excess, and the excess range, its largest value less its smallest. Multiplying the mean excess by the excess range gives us 0.48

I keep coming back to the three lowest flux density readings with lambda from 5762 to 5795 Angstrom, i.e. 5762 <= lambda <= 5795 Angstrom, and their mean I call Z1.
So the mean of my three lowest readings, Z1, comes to 12.2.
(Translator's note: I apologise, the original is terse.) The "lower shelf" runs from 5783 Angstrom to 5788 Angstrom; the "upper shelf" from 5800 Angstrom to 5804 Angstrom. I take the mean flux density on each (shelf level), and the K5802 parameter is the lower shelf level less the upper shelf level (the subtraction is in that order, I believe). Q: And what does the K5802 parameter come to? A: -1.0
